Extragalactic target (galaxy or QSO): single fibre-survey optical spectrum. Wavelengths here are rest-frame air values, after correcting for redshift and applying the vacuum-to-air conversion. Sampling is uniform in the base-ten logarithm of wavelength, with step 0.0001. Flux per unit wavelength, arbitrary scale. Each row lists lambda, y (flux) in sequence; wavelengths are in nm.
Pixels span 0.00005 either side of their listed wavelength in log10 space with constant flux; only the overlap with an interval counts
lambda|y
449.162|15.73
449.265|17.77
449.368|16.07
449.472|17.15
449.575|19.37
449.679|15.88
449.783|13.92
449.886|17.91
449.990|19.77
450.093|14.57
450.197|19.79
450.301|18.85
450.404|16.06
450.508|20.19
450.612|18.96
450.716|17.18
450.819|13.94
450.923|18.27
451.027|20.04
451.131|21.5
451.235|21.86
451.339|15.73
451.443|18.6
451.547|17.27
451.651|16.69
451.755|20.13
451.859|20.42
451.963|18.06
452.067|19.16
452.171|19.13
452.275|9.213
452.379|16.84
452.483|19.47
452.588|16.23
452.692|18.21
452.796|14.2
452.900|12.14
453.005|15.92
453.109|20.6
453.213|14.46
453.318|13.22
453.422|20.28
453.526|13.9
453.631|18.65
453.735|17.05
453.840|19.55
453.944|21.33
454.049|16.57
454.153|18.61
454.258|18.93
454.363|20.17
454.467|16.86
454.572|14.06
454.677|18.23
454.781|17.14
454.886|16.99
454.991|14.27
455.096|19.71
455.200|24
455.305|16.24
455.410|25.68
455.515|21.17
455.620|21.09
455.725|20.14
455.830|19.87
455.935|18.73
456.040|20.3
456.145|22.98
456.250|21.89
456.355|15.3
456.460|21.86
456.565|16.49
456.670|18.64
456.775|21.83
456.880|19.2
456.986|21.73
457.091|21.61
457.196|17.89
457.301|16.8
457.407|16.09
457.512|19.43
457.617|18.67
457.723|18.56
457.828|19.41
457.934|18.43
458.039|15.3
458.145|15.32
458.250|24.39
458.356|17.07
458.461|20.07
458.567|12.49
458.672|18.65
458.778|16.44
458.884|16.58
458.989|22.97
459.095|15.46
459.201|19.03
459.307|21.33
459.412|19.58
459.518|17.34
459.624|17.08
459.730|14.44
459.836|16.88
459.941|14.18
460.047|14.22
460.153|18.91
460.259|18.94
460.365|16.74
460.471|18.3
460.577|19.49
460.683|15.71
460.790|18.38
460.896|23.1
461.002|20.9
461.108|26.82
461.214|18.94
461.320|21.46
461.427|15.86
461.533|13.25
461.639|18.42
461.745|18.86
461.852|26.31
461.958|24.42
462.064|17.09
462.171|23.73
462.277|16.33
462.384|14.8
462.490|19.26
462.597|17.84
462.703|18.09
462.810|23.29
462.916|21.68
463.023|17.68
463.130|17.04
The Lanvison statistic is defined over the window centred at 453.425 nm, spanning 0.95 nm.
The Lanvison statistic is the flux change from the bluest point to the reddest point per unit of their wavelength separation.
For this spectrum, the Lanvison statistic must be 4.3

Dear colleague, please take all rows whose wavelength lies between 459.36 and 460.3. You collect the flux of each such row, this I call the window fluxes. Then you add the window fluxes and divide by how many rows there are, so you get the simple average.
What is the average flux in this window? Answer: 16.8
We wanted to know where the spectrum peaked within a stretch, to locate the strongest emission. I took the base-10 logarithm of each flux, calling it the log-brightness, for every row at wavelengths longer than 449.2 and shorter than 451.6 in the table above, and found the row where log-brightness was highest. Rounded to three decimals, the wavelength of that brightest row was 451.235 nm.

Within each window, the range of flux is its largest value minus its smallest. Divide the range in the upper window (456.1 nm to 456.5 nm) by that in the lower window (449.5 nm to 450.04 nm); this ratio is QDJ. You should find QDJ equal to 1.3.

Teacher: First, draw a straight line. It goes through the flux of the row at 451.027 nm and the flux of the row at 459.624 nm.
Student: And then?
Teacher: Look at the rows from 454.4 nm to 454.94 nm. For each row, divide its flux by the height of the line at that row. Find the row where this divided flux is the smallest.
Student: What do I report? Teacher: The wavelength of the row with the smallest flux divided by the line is 454.572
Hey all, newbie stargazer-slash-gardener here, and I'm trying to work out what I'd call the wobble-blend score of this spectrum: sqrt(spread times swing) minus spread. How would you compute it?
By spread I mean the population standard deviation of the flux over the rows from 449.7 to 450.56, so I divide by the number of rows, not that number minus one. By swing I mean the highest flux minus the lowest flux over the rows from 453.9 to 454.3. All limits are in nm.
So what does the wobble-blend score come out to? 1.0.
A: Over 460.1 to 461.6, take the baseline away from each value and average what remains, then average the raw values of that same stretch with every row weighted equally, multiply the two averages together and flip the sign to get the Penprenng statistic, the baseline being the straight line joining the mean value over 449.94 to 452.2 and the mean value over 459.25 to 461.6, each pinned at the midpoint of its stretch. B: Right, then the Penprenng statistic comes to -15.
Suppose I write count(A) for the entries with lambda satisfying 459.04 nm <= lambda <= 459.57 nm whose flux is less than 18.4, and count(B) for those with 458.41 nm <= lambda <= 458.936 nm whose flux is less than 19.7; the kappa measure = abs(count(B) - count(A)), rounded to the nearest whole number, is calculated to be 2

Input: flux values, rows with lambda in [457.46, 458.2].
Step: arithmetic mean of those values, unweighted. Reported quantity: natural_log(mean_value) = 2.88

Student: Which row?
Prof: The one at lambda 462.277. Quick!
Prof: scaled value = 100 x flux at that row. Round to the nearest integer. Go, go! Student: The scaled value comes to 1633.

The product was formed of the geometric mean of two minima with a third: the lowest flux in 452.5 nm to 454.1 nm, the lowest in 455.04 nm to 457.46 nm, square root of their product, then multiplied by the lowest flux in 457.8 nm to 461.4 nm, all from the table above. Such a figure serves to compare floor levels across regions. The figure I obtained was 170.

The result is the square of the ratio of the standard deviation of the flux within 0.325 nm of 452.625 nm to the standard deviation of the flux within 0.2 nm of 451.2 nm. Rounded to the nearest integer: 1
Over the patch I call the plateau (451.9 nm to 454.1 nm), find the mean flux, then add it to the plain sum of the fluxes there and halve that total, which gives 186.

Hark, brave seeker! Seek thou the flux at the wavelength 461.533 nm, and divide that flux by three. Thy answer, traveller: 4.4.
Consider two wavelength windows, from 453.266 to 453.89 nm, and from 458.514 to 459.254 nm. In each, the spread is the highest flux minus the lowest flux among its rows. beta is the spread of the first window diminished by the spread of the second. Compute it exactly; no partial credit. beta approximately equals -3.4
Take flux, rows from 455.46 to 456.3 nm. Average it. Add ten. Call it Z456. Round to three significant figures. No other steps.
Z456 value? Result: 30.8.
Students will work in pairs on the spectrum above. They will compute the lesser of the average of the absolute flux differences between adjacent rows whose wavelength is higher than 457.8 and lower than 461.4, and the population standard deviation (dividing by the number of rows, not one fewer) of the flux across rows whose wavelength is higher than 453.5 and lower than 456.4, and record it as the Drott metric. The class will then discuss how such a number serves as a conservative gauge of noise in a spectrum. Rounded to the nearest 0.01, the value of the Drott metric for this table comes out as 2.87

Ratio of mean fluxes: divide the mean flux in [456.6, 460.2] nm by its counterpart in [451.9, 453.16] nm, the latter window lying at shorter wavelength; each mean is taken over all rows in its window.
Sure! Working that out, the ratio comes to 1.09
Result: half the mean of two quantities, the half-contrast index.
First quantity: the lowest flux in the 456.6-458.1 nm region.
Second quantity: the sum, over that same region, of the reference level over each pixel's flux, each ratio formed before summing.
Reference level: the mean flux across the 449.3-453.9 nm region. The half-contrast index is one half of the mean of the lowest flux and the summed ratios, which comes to 7.10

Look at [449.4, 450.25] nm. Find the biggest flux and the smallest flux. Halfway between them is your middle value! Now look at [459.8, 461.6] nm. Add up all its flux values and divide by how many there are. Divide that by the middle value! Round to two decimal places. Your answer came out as 1.09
